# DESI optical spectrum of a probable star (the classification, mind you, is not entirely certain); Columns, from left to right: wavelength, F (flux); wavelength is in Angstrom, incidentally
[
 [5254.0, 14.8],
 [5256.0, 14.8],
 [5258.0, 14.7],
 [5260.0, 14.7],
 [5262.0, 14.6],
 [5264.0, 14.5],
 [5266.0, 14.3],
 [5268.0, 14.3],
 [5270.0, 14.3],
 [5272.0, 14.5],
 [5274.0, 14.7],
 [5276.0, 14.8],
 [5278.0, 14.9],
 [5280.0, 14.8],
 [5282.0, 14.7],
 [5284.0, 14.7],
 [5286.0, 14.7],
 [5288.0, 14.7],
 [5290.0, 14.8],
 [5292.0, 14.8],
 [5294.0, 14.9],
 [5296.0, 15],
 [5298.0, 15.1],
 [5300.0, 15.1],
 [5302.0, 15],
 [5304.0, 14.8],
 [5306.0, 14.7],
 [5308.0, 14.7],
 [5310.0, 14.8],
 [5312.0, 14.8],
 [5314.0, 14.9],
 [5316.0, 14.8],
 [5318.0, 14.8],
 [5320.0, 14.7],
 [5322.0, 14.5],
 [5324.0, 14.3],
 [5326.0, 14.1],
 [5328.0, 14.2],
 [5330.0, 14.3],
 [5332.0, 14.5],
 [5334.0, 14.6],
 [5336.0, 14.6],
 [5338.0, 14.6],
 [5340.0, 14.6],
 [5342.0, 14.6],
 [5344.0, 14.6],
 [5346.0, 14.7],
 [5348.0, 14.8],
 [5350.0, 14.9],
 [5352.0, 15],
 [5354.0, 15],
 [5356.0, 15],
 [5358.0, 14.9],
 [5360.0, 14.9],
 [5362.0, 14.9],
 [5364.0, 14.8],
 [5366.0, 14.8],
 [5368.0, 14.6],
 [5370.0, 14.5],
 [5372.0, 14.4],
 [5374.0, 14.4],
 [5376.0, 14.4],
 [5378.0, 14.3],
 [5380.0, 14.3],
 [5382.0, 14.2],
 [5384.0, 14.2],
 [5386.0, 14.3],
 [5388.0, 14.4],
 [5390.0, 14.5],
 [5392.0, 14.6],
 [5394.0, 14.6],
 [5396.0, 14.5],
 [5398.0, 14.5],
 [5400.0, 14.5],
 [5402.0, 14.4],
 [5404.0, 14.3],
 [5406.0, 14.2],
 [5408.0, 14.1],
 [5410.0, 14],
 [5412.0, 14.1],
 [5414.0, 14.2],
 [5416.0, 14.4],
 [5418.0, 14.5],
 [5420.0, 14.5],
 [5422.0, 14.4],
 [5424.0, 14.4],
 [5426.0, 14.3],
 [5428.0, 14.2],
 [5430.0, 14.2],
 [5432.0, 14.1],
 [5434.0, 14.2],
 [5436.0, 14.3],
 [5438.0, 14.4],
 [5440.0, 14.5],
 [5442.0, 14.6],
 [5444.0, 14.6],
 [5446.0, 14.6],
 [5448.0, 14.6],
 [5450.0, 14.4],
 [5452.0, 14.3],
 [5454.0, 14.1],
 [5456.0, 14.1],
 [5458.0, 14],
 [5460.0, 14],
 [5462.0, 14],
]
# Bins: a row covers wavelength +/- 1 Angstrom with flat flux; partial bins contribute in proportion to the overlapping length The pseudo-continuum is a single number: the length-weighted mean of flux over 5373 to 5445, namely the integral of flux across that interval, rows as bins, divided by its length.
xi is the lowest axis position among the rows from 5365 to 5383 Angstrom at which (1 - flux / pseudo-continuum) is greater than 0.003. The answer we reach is 5378.0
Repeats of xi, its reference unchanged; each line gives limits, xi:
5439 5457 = 5452.0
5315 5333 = 5324.0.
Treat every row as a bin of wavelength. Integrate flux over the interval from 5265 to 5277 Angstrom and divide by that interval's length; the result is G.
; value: 14.5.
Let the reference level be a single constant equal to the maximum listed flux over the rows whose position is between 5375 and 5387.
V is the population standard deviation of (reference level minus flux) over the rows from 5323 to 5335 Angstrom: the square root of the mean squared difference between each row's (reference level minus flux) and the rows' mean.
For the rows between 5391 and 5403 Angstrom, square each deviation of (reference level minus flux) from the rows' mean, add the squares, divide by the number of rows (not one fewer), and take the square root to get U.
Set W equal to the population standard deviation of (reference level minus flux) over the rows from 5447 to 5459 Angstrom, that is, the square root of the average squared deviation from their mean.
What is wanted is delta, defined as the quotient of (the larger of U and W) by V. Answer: 1.2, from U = 0.069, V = 0.170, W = 0.21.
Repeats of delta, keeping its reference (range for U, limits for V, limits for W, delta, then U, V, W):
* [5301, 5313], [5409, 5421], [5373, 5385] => 0.5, 0.100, 0.195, 0.08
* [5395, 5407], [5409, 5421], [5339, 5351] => 0.6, 0.115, 0.195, 0.12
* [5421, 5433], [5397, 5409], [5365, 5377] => 1.0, 0.111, 0.149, 0.15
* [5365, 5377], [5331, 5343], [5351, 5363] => 3.9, 0.146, 0.037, 0.05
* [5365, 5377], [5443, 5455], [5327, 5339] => 0.8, 0.146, 0.189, 0.16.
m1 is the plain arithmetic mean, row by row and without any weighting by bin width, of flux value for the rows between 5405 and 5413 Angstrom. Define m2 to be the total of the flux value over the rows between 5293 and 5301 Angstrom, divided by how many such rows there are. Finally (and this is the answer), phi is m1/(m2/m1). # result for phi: 13.2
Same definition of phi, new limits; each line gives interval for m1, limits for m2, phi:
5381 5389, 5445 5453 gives 14.1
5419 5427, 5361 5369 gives 14.0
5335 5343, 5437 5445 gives 14.7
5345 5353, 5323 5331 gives 15.5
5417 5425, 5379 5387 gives 14.7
